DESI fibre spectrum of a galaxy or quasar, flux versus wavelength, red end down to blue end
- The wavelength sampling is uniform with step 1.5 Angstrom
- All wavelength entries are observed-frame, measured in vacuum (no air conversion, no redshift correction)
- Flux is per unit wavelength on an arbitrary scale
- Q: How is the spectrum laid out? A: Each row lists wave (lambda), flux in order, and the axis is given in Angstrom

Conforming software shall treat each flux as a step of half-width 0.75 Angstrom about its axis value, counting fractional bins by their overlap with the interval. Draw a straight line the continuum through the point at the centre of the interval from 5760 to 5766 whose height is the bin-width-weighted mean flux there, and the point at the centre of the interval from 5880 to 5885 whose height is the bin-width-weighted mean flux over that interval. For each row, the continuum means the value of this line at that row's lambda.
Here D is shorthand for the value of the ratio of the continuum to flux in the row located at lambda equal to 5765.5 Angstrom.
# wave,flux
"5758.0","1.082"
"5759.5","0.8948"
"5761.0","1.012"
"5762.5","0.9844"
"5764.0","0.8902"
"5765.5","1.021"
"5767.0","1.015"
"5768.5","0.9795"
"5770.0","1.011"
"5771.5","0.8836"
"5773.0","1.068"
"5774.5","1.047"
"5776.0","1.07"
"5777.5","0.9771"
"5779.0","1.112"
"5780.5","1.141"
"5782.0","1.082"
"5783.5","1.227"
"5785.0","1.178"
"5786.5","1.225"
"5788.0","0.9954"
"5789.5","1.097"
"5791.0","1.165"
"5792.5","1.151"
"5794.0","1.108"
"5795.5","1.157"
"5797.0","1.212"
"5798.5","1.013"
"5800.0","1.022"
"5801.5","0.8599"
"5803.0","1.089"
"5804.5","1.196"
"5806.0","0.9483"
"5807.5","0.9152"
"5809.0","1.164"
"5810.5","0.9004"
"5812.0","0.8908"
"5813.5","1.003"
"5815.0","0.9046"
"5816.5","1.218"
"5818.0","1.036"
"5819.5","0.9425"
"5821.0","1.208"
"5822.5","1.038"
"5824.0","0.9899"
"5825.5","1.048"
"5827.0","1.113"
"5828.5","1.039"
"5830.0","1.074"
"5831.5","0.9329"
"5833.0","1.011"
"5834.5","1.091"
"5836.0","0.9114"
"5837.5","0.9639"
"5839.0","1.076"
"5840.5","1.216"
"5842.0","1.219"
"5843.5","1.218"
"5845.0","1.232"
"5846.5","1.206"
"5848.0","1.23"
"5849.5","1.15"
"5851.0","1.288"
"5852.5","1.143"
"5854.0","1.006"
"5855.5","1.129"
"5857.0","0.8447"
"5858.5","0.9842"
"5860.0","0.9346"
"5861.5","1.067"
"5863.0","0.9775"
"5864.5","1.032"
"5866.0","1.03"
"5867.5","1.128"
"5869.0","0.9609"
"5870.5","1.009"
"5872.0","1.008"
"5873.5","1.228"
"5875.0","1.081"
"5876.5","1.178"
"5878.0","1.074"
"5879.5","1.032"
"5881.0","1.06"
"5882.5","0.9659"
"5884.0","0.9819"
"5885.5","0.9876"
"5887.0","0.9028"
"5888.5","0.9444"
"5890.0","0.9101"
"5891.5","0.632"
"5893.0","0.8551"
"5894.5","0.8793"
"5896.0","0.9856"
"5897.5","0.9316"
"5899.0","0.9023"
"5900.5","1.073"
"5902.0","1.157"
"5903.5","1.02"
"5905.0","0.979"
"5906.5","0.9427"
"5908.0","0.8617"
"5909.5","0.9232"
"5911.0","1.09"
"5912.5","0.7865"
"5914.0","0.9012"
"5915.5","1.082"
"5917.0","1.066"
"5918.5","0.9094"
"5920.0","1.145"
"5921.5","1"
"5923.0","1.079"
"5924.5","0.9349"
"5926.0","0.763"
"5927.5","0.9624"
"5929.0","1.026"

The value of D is 0.95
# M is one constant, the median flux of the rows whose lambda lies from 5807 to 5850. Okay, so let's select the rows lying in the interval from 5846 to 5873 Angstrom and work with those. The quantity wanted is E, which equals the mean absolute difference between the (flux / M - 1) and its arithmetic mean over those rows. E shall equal 0.089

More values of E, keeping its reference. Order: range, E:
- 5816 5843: 0.076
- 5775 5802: 0.072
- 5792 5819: 0.100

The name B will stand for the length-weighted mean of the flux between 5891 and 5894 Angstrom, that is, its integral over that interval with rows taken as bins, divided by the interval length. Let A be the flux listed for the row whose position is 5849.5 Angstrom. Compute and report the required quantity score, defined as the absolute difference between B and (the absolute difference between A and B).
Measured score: 0.38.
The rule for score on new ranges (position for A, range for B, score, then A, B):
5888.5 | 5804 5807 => 0.94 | 0.9444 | 1.05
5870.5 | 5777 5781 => 1.01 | 1.009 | 1.08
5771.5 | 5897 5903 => 0.88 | 0.8836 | 1.02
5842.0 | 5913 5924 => 0.82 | 1.219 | 1.02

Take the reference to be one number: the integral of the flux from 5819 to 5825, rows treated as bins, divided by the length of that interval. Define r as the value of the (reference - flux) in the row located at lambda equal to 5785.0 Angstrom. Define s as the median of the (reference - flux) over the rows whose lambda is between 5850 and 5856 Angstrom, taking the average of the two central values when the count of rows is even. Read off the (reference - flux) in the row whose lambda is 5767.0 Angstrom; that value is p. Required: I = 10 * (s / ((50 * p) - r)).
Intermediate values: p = 0.034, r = -0.1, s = -0.09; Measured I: -0.5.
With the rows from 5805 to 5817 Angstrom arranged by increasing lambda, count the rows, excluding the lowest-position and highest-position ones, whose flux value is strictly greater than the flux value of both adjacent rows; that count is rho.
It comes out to 2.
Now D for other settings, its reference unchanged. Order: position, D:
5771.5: 1.10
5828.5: 0.95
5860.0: 1.07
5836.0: 1.09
